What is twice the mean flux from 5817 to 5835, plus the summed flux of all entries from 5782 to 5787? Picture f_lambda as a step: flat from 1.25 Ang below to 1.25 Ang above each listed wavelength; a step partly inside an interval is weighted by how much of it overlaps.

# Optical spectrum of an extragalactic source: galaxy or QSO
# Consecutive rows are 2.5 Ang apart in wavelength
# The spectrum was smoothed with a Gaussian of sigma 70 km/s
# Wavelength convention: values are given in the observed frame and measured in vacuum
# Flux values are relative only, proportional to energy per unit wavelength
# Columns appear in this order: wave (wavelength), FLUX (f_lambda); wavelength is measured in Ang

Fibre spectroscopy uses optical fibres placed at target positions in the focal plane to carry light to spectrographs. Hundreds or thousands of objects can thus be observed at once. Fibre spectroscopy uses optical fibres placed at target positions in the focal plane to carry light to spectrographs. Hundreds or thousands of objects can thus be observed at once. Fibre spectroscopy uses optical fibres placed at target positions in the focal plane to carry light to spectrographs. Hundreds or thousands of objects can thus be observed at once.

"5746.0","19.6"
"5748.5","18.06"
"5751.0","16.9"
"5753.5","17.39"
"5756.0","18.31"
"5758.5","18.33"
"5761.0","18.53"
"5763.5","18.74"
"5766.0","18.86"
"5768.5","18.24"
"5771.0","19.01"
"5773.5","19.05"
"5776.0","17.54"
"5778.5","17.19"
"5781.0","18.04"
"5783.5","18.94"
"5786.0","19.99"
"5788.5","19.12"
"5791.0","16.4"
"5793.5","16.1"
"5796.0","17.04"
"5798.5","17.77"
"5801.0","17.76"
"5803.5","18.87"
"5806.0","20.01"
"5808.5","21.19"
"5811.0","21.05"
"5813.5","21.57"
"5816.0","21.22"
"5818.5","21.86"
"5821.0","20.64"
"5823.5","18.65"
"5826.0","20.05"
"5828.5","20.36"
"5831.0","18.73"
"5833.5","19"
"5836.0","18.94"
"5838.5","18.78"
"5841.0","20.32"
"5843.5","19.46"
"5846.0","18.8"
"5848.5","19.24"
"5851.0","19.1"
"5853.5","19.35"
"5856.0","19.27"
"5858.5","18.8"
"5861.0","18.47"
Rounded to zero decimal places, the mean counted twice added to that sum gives 79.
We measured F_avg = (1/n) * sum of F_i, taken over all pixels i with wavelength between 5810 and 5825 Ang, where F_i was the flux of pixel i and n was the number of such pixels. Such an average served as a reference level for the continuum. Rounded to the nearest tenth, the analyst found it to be 20.8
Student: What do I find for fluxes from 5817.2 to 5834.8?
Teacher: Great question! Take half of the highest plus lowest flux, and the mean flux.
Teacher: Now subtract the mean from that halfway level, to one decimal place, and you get 0.4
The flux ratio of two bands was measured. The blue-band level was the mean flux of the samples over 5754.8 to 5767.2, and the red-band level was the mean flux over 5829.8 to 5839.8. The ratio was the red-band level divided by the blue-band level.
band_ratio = 1.02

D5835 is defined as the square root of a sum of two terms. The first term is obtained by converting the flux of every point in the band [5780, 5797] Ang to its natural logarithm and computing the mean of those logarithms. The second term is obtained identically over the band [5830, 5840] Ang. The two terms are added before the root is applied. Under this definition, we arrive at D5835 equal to 2.413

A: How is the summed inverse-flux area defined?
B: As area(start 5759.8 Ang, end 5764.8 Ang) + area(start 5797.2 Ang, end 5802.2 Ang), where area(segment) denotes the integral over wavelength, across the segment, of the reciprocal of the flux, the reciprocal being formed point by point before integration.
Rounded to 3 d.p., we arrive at 0.550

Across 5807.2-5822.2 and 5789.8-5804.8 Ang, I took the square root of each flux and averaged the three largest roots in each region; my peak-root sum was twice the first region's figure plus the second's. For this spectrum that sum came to 13.5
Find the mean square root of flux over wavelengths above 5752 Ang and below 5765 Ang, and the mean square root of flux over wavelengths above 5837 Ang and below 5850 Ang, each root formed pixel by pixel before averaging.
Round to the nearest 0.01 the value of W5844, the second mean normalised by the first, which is 1.03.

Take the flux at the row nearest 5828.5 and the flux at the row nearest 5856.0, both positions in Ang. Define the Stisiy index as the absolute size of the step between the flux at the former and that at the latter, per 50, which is 0.022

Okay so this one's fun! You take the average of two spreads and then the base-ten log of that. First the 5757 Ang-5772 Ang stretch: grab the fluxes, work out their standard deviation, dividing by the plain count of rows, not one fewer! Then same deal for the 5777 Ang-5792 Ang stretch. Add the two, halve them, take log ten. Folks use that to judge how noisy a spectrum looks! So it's -0.13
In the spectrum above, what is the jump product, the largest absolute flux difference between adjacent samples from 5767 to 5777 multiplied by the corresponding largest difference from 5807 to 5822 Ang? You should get 1.8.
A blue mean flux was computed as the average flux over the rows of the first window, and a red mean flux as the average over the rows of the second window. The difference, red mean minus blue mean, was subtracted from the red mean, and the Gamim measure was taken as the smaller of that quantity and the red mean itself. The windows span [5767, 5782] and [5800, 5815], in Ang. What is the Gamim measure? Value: 18.2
